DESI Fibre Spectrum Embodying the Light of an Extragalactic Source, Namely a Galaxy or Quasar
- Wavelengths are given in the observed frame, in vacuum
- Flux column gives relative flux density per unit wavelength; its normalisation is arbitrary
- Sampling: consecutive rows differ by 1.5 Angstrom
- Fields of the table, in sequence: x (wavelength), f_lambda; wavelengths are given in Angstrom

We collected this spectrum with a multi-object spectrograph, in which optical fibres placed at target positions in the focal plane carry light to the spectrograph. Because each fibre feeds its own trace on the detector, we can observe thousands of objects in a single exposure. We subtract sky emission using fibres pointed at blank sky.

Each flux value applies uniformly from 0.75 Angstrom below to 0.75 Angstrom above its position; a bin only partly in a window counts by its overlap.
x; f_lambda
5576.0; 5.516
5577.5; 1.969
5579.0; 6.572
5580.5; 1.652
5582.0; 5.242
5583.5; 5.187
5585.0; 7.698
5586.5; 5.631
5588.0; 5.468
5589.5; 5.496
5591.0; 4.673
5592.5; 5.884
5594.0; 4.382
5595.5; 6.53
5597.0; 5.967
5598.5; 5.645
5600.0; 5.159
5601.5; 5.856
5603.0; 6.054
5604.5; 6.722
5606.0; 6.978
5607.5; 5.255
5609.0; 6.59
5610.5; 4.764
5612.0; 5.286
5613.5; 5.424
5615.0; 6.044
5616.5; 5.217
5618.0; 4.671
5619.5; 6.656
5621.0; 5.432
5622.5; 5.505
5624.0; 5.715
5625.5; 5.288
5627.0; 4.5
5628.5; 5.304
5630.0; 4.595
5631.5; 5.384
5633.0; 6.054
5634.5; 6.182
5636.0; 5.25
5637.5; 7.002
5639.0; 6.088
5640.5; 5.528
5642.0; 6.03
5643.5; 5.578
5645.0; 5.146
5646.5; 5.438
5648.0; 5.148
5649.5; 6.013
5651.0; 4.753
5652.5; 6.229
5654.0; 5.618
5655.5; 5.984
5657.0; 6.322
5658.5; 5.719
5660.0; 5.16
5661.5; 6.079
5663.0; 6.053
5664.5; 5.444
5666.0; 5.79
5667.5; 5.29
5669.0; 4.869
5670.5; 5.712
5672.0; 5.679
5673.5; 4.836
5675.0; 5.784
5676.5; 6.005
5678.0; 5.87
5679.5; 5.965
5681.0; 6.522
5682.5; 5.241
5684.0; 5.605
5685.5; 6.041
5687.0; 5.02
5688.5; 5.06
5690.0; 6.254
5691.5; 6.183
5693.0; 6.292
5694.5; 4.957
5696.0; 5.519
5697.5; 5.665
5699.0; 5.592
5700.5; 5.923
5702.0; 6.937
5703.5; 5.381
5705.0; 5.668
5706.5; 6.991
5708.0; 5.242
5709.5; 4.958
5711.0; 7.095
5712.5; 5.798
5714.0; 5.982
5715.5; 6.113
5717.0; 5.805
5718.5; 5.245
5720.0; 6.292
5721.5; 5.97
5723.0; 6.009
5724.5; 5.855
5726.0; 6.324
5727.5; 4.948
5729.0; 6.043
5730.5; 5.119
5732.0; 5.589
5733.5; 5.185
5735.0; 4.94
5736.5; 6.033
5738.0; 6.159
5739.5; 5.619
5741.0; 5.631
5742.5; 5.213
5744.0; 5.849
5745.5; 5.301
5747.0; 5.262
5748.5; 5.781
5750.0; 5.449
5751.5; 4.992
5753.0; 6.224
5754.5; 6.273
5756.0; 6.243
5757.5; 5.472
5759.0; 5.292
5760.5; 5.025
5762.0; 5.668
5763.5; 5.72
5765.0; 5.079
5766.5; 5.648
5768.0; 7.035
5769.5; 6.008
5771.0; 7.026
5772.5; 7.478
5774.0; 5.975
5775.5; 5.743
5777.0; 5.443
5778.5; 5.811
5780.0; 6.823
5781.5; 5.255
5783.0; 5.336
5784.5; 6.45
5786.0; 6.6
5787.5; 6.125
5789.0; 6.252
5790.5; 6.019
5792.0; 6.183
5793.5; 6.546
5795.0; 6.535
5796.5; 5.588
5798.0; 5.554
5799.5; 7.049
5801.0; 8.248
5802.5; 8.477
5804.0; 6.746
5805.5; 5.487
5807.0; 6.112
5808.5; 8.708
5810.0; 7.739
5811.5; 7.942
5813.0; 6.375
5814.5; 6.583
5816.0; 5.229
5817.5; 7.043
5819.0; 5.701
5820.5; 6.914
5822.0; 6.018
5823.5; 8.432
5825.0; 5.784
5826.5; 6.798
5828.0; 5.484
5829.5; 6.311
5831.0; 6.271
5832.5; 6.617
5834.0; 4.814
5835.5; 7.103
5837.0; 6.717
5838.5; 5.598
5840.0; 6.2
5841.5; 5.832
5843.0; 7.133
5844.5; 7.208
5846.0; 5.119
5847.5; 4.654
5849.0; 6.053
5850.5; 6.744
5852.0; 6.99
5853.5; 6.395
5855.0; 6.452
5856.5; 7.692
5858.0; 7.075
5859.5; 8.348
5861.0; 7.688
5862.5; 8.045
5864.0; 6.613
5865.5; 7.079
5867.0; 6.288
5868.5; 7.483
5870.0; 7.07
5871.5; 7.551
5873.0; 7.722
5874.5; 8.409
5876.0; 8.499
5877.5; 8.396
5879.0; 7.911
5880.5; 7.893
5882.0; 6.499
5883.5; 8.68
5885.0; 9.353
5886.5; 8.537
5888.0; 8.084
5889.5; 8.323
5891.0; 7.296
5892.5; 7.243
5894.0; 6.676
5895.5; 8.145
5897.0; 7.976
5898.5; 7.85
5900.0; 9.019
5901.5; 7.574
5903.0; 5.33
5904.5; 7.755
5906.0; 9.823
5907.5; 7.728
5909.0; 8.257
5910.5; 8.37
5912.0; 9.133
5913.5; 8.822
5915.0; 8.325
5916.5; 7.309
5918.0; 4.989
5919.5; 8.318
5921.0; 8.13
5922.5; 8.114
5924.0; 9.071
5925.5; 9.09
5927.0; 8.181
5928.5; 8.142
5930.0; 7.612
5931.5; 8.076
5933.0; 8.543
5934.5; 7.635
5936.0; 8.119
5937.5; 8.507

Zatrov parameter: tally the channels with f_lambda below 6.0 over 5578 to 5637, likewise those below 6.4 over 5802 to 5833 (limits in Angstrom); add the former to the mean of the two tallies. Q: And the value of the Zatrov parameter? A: 47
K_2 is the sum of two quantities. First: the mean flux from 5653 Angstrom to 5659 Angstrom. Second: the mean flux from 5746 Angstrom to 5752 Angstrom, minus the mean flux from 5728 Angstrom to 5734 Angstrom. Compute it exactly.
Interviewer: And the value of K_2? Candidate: 5.8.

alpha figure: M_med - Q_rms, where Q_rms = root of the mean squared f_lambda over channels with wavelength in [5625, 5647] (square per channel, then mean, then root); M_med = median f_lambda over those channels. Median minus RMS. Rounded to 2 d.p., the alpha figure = -0.15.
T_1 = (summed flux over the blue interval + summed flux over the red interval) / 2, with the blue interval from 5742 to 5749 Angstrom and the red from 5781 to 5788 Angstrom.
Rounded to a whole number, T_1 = 29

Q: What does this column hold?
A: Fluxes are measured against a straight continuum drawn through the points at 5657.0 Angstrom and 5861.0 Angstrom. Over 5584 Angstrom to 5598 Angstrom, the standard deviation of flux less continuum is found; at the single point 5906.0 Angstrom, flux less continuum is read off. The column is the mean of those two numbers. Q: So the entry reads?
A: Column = 1.4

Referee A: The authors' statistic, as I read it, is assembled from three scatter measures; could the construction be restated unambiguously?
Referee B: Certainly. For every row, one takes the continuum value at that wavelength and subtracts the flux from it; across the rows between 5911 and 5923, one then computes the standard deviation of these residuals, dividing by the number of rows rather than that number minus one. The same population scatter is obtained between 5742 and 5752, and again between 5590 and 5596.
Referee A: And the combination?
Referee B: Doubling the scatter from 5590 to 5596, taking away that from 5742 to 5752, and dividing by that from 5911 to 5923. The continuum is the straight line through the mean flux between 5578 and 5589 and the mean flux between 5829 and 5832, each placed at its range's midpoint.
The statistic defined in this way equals 1.20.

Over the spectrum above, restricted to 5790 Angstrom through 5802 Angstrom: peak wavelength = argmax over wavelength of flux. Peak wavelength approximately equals 5801.0 Angstrom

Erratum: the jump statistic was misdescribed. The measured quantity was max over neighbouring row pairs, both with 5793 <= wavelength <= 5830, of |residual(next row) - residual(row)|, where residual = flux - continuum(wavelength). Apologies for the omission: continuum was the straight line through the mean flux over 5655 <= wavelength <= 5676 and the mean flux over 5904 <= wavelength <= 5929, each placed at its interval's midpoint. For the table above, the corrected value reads 2.7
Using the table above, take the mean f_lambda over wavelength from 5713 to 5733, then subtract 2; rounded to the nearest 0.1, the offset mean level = 3.8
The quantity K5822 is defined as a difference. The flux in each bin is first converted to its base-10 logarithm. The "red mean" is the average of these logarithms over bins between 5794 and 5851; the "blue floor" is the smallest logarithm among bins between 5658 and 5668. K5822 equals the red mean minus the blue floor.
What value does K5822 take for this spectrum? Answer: 0.095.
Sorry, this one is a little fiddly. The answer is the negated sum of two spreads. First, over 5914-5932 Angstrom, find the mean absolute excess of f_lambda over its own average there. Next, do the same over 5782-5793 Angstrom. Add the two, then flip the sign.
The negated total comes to -0.92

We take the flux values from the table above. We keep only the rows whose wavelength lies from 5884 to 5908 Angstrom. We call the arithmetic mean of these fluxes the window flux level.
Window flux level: 7.9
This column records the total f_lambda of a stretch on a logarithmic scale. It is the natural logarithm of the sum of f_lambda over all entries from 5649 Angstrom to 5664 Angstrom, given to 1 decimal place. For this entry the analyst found 4.1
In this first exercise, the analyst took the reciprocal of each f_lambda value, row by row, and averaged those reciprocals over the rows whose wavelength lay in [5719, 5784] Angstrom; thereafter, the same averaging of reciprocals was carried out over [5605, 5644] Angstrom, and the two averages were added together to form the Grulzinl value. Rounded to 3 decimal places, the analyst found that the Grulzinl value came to 0.355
